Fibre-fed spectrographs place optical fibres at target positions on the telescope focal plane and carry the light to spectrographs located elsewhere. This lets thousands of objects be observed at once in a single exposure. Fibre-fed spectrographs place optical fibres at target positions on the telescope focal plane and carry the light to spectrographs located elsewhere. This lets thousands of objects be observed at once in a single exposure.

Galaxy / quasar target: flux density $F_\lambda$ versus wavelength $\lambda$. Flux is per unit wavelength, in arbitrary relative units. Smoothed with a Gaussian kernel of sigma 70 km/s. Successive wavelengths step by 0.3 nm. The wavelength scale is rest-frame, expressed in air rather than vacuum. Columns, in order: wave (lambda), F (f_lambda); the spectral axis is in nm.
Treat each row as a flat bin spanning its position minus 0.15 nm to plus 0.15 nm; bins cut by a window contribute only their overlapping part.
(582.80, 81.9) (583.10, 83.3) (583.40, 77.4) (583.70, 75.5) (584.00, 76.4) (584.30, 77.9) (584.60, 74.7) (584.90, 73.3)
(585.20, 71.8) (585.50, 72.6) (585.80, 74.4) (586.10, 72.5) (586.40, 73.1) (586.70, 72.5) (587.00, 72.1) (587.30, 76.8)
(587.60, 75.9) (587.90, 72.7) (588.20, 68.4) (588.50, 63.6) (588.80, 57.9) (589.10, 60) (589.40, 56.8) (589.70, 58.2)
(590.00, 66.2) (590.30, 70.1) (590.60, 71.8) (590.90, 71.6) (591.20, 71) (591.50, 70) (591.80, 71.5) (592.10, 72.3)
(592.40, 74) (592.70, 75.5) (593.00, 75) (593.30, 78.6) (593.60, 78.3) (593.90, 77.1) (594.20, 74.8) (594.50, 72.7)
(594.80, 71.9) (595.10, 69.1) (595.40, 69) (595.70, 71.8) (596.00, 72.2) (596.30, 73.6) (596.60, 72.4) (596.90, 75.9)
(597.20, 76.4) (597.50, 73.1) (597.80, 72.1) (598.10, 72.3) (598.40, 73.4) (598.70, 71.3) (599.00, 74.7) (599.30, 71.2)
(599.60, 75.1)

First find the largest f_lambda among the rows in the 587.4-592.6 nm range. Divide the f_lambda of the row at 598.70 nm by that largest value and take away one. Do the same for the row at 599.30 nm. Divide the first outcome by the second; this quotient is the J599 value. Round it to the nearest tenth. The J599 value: 1.0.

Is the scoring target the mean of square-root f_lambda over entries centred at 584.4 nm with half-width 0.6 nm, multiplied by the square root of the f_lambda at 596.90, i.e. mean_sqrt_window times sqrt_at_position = 76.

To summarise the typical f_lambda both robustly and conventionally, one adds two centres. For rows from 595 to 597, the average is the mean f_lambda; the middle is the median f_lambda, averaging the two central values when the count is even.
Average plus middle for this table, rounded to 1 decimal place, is 144.2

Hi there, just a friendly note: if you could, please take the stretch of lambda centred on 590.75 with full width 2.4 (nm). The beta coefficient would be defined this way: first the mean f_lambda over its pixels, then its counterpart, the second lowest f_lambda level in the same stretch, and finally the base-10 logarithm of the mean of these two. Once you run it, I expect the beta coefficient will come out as 1.83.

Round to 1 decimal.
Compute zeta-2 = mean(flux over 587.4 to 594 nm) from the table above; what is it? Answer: 69.8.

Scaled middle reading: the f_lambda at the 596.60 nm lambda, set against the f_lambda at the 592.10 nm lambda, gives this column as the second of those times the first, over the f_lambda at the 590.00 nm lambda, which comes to 79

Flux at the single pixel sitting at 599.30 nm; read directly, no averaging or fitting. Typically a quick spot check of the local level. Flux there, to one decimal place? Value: 71.2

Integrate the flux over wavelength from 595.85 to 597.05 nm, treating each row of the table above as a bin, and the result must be 88.2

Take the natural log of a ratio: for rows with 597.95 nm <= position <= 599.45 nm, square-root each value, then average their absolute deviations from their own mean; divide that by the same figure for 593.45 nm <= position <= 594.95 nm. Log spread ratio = -0.6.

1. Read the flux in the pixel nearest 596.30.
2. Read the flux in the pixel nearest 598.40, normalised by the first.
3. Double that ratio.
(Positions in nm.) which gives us 1.99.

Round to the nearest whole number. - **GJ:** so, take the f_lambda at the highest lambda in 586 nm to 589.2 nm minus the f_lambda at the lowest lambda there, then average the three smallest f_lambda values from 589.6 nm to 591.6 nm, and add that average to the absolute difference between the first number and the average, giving 142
